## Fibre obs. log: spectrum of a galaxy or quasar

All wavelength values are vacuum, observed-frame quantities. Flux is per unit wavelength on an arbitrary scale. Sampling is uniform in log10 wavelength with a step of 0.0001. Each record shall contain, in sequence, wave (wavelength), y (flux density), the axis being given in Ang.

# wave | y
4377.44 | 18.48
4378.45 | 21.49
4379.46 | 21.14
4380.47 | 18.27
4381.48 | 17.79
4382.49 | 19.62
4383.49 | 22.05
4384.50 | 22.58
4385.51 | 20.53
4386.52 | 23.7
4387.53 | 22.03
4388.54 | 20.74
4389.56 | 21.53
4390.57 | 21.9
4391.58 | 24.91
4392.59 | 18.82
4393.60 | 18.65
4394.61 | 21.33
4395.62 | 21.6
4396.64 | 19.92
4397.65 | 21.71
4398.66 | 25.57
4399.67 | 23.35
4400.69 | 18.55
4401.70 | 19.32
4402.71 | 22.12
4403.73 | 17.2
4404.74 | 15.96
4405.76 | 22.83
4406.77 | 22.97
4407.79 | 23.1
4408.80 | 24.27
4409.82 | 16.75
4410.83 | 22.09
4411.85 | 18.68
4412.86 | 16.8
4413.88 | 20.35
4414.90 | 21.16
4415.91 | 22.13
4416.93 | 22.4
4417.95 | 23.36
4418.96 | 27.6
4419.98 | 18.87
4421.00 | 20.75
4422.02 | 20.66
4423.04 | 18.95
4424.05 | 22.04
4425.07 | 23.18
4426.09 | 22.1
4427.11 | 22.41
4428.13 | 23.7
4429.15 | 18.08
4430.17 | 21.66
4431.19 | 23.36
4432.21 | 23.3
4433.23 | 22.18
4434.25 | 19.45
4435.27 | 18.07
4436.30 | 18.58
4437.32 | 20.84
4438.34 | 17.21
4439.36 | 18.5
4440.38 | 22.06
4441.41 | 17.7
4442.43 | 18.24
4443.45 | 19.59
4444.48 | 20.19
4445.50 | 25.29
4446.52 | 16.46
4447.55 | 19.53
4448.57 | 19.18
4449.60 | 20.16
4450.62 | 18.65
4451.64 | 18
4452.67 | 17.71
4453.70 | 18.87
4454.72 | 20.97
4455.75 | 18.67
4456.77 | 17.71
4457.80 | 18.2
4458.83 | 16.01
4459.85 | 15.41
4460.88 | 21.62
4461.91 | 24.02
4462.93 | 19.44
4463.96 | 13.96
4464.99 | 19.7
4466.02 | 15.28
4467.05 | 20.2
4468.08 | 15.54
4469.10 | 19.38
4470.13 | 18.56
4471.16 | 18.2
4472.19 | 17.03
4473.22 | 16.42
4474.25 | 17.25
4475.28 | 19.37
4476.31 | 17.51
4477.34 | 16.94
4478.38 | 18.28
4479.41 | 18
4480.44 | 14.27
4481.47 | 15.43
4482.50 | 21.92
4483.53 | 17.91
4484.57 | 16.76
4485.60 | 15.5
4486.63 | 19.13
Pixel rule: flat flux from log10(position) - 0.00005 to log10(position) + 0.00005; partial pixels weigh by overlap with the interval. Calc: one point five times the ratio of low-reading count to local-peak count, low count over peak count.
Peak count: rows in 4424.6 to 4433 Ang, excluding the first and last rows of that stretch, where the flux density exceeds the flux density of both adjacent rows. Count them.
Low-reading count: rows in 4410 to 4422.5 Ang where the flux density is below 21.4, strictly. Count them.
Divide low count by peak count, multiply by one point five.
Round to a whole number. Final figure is 5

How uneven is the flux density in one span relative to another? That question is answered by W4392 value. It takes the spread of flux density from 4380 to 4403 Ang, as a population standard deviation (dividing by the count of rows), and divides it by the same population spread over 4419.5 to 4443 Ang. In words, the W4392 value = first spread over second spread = 0.99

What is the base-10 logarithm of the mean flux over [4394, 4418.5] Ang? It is 1.32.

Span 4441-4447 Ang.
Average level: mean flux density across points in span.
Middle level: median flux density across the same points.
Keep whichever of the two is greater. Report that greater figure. 20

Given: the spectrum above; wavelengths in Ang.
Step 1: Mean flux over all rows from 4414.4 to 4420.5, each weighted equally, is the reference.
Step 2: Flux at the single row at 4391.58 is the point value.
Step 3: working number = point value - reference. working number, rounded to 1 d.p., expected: 2.3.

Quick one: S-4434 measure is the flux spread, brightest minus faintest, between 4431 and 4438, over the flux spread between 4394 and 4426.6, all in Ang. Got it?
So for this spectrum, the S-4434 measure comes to 0.45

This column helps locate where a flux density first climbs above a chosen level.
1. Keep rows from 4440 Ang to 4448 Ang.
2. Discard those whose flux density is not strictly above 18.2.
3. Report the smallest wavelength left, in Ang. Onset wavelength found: 4440.38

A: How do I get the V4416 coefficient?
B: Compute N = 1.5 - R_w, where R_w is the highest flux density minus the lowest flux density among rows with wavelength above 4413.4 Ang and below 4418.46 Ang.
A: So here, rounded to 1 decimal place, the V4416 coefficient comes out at -1.5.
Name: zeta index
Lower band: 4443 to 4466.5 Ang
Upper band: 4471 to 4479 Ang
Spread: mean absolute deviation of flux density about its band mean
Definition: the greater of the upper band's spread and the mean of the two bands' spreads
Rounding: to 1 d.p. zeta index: 1.3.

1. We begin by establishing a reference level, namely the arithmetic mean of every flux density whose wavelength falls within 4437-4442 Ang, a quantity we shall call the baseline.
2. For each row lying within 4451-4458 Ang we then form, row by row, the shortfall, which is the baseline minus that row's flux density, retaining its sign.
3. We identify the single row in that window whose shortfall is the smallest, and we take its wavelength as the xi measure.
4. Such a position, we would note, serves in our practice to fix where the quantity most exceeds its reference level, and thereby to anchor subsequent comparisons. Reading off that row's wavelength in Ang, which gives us 4454.72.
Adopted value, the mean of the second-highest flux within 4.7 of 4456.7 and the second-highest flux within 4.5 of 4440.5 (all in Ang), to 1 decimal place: 20.9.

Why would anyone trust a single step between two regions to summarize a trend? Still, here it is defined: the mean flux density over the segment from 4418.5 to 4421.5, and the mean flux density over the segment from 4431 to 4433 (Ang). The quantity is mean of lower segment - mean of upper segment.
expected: -0.9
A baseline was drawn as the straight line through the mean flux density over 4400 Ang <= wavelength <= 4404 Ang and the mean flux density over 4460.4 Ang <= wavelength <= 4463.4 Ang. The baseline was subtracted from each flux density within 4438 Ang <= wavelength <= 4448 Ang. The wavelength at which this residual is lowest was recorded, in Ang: 4446.52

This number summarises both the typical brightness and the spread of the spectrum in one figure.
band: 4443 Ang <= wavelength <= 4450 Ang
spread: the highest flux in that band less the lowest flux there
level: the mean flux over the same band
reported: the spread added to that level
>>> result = 28.9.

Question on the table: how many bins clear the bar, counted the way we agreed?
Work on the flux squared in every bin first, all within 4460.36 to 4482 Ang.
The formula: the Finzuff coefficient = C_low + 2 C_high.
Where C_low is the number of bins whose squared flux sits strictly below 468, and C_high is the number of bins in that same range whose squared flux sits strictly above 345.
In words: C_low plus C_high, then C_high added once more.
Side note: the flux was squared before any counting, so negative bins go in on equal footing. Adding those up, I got 34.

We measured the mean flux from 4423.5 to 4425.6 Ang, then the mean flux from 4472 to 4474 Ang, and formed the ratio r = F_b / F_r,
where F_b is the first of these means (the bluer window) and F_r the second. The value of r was 1.35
